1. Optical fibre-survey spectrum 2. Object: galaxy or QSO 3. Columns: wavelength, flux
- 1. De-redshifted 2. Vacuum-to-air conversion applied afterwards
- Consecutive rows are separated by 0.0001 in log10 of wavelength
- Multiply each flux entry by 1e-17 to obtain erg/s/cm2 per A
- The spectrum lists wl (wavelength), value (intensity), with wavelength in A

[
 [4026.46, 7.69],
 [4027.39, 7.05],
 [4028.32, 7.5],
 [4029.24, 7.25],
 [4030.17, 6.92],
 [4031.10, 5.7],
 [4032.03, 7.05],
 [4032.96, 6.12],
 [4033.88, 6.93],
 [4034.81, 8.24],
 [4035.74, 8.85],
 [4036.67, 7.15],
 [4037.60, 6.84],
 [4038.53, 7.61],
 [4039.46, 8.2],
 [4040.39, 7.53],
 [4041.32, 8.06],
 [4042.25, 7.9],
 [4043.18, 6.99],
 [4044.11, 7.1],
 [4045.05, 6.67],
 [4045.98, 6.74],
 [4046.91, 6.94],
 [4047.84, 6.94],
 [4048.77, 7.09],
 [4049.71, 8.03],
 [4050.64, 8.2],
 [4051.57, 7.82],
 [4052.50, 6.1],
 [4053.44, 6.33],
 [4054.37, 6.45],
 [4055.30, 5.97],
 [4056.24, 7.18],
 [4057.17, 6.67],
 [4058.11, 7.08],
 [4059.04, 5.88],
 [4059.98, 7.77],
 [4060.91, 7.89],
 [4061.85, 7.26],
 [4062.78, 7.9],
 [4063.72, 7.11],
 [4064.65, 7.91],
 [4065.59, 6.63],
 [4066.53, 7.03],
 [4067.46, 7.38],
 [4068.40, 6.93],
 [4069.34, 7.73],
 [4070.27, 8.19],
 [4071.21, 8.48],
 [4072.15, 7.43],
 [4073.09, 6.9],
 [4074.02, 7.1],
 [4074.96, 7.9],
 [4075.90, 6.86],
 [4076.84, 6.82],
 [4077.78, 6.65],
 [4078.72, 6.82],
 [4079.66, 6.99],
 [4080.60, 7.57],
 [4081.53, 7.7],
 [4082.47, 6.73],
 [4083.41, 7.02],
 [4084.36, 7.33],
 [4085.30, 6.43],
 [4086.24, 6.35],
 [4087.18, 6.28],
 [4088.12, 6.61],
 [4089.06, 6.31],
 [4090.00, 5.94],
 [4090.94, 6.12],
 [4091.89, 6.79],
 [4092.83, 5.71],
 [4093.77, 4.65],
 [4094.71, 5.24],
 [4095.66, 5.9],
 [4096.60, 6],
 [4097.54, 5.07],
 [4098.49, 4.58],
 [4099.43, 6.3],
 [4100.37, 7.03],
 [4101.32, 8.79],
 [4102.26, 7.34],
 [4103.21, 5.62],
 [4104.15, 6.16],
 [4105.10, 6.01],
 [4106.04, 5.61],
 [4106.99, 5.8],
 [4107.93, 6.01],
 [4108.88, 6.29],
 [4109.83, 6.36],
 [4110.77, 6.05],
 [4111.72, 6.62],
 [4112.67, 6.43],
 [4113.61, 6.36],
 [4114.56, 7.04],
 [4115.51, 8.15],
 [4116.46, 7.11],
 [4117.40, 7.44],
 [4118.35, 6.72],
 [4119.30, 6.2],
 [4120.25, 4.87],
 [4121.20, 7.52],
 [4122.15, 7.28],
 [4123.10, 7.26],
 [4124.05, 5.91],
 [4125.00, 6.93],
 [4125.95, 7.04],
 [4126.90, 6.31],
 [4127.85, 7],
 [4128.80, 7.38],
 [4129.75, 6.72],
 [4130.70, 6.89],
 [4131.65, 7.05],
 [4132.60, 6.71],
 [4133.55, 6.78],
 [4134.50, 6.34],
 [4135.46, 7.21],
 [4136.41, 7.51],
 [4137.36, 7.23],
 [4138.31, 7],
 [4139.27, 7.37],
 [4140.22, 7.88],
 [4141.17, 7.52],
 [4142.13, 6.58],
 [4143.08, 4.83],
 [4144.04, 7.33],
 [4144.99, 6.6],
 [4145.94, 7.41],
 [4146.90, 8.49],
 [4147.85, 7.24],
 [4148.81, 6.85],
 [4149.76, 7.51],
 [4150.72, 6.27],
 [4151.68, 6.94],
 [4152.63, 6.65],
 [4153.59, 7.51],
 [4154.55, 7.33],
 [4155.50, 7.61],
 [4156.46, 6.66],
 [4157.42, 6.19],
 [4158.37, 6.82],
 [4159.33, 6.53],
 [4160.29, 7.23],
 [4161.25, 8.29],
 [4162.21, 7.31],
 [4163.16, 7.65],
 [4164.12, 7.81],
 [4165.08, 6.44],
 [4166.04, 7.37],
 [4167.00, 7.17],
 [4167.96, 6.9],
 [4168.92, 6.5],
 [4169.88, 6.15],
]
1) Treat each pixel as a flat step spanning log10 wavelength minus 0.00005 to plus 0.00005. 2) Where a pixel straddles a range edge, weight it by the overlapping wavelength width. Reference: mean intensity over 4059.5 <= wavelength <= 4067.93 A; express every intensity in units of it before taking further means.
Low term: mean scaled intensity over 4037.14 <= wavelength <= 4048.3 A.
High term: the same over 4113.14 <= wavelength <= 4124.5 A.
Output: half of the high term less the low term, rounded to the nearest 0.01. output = -0.03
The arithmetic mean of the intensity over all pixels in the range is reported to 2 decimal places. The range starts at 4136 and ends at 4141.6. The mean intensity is 7.42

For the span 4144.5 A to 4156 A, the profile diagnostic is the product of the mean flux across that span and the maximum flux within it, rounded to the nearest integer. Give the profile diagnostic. 61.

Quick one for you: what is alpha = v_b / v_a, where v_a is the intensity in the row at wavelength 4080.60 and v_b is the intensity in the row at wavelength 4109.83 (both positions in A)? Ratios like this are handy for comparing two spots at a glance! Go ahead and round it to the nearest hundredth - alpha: 0.84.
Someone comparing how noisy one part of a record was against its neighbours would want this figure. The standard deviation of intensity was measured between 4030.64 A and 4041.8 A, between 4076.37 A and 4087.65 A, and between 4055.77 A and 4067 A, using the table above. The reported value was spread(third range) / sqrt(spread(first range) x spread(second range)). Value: 1.0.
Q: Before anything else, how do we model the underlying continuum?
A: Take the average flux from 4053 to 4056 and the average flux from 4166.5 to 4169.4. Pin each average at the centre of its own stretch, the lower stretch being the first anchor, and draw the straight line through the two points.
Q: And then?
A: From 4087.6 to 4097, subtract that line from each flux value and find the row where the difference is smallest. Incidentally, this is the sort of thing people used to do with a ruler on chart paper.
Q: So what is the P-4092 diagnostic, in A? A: 4093.77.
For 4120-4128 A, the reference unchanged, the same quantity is 4120.25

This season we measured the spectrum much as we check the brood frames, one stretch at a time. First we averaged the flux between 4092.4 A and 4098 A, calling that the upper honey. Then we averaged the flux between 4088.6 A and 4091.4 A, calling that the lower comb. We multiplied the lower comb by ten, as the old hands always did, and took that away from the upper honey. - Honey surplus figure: -56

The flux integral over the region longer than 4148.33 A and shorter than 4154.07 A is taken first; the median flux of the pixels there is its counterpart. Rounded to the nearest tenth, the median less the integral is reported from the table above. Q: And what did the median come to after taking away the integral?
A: -33.0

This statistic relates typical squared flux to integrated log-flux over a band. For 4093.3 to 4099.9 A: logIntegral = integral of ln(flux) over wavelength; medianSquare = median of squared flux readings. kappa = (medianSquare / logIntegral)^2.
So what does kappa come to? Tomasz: 6.1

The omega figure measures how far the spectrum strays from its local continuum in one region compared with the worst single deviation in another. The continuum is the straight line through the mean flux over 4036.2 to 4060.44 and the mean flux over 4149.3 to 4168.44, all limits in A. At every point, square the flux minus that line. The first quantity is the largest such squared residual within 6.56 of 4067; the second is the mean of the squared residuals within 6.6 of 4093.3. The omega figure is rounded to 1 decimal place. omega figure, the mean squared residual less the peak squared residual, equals 0.3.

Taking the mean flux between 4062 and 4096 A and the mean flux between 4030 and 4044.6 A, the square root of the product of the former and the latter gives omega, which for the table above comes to 7.10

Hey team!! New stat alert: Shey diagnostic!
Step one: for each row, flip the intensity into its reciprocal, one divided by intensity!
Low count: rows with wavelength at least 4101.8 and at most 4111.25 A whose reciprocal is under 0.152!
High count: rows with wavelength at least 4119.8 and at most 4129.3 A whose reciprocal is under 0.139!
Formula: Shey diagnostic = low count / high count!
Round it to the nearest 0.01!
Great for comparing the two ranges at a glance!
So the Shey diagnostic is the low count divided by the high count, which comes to 0.25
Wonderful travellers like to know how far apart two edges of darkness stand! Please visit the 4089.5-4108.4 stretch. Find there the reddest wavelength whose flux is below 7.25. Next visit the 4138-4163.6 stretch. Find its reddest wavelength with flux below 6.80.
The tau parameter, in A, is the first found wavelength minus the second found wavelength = -51.4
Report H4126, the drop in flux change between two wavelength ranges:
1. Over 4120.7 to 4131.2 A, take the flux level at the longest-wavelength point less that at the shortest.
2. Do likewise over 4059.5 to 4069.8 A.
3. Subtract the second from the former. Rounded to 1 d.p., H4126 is -0.6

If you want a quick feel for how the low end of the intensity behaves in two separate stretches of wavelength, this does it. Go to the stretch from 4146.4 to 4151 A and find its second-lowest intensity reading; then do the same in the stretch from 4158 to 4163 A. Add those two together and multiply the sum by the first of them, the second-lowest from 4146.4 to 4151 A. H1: 94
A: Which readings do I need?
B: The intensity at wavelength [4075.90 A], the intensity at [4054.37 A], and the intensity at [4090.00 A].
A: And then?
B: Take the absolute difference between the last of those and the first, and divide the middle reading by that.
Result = 7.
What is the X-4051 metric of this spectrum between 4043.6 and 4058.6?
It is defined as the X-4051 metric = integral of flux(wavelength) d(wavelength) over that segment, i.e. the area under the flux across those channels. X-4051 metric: 104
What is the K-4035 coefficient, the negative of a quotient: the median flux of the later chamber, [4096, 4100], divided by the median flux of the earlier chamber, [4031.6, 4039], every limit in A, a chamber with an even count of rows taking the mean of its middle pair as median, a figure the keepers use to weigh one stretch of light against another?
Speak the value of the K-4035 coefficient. -0.8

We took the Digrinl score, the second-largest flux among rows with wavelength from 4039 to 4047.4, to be 8.06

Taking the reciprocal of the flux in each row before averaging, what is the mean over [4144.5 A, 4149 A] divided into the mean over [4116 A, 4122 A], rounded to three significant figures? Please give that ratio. 1.12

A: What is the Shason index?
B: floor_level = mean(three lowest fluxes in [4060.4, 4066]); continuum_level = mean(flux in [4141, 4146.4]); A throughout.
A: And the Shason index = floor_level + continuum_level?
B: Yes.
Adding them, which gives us 13.7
